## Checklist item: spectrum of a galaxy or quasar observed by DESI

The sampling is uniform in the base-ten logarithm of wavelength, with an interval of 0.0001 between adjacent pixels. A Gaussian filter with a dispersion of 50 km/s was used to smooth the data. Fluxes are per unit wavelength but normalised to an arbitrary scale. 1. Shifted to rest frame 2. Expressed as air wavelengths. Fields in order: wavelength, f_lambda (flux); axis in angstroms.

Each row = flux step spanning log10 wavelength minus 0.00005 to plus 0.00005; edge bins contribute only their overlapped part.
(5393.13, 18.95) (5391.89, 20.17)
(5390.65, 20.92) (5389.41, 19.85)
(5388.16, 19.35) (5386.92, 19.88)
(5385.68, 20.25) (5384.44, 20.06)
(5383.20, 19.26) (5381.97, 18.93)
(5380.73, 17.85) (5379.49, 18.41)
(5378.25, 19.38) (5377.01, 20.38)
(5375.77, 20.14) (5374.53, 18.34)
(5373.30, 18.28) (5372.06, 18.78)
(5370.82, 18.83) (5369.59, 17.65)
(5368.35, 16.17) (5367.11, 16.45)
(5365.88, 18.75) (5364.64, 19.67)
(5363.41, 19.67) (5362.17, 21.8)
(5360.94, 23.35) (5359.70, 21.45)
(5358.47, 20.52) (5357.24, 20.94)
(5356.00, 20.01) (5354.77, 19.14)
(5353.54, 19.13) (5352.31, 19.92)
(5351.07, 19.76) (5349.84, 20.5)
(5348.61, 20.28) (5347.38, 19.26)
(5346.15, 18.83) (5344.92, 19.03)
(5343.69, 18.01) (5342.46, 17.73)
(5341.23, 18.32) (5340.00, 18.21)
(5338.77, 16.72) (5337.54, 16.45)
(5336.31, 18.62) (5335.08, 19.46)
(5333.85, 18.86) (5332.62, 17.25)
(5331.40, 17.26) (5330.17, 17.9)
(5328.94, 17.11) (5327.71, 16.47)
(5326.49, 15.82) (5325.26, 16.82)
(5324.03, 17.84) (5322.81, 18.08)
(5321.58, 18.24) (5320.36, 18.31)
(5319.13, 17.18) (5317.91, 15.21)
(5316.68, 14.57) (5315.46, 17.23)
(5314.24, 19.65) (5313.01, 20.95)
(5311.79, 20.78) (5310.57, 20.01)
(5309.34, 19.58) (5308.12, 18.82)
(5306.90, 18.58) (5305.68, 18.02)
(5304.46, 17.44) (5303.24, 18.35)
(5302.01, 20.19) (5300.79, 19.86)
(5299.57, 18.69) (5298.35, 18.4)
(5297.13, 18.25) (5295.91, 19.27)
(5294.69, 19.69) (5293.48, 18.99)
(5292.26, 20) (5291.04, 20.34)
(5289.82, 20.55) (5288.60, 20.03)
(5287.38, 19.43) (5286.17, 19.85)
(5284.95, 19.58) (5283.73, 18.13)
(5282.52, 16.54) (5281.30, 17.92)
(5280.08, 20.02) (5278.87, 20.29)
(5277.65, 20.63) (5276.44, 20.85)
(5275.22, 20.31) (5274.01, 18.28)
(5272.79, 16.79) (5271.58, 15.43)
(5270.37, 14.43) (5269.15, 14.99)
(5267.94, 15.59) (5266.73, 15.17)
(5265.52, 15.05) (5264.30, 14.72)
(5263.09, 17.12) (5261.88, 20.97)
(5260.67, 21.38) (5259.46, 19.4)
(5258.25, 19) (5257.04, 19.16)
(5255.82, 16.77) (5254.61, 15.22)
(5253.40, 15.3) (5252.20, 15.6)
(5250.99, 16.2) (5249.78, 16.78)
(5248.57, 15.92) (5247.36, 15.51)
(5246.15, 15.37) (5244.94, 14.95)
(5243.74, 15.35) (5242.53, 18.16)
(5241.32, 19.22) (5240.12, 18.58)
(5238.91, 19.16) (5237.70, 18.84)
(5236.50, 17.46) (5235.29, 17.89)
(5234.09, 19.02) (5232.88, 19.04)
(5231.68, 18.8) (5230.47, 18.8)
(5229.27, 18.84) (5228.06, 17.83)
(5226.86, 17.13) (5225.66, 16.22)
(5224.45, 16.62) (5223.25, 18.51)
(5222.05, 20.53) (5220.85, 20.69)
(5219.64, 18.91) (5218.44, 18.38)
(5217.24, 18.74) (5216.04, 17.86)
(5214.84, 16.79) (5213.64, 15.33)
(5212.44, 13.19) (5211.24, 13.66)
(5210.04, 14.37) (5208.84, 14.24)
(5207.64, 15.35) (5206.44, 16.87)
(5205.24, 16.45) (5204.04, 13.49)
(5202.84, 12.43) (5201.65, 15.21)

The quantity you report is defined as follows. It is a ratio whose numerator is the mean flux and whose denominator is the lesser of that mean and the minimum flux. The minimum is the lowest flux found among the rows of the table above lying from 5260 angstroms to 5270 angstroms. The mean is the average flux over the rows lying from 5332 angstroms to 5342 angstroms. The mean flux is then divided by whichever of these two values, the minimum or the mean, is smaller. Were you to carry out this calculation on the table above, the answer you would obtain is 1.22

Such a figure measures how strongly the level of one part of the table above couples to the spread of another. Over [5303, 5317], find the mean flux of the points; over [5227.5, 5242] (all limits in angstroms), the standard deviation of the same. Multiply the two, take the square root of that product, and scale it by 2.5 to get 8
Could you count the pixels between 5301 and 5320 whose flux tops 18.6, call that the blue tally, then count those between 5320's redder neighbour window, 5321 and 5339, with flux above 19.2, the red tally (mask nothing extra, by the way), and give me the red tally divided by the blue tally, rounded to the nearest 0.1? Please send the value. 0.1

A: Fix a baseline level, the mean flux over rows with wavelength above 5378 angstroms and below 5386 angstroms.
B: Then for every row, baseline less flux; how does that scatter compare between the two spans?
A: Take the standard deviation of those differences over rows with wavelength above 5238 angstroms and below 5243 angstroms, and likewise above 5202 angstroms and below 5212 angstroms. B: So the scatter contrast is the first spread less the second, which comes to -1.0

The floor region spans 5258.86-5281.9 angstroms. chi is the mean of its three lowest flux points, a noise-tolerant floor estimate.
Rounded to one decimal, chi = 14.7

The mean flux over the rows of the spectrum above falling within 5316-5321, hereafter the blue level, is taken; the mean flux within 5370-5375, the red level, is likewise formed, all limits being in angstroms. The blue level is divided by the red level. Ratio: 0.88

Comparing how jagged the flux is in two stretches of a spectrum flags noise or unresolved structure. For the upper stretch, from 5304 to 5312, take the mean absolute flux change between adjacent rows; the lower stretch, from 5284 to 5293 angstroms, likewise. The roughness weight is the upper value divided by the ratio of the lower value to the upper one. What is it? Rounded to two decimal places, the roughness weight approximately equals 0.79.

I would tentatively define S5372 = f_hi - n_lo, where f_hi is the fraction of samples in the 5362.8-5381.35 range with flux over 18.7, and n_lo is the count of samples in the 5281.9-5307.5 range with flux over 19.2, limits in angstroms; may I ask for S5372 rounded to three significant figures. -10.5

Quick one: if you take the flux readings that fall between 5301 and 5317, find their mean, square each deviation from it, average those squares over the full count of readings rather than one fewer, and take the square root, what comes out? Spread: 1.7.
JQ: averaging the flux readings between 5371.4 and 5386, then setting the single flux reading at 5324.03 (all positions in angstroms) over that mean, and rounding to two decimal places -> 0.93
